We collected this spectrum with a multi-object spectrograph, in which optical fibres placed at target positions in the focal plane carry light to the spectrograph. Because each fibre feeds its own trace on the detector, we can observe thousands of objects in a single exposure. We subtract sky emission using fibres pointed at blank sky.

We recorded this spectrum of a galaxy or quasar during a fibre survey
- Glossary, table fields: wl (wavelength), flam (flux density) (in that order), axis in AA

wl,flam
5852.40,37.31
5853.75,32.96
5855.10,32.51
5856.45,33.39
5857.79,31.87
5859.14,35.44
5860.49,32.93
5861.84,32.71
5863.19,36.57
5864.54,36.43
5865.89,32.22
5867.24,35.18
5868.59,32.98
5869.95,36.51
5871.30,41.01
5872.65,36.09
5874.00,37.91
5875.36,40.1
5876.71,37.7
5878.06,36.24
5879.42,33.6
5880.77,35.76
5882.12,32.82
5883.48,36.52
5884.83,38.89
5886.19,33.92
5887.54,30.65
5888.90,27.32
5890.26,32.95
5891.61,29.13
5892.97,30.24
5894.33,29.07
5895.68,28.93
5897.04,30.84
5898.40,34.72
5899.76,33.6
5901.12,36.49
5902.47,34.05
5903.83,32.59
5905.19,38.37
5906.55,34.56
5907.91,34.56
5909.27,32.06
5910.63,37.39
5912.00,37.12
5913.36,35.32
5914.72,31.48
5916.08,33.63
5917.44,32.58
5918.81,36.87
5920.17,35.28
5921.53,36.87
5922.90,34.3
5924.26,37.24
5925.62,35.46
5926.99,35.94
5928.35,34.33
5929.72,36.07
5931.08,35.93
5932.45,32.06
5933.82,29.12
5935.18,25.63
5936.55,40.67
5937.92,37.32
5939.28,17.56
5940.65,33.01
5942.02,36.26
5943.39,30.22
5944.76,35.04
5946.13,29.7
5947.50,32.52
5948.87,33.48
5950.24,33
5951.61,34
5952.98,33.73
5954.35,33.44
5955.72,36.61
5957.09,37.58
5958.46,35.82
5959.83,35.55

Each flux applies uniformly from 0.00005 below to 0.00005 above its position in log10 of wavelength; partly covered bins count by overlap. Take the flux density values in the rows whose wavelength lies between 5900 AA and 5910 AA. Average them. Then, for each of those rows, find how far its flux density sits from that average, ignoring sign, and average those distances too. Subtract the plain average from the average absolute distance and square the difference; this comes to 1095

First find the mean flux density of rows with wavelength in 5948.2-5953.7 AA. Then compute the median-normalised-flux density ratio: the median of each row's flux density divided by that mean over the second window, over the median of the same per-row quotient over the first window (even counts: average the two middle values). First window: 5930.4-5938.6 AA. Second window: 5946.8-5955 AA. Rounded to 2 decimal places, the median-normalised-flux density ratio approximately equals 0.98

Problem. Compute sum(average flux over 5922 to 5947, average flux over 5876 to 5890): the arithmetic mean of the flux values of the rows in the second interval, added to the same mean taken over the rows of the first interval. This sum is 67.4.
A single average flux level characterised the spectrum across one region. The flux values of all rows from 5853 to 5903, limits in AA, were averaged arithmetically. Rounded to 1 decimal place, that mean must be 34.1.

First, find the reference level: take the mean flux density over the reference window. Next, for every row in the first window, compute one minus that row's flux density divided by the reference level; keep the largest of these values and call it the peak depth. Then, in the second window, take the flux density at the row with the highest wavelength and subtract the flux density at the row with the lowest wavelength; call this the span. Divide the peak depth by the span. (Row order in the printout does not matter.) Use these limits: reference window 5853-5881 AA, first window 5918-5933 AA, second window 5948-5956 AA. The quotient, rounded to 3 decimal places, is 0.029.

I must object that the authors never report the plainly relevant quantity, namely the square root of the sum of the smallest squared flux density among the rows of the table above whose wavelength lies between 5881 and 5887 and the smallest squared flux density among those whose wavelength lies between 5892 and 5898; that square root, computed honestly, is 44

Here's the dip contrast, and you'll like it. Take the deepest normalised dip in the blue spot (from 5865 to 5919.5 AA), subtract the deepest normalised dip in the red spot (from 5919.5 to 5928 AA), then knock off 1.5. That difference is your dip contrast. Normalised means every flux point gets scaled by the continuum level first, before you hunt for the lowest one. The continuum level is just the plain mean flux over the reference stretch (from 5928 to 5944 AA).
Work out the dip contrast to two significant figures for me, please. -1.7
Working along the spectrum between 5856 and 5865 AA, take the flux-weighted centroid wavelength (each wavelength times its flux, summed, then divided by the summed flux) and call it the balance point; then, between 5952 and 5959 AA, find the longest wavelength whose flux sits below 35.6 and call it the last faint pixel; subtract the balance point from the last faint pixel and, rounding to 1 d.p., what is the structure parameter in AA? 93.8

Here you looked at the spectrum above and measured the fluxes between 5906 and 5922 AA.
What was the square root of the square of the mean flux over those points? 34.8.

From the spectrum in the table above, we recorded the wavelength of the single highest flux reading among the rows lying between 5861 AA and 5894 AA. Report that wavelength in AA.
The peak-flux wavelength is 5871.30 AA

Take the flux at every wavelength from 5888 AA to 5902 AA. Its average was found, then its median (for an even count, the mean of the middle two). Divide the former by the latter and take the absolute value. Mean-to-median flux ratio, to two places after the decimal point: 1.03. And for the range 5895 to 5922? 0.99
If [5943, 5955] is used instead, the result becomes 0.98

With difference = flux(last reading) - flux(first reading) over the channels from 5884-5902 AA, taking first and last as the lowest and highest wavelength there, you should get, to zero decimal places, -2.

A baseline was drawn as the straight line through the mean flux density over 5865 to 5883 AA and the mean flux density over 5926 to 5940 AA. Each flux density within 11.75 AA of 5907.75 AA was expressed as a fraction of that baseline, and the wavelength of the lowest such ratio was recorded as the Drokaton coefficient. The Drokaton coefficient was 5897.04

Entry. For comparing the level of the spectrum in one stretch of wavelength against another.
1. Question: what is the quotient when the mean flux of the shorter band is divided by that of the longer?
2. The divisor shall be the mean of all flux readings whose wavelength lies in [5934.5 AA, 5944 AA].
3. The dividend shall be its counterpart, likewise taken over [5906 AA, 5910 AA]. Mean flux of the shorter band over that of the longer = 1.07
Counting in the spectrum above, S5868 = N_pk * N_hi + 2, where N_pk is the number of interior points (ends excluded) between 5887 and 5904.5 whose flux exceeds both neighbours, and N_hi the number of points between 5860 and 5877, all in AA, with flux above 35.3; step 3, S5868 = 34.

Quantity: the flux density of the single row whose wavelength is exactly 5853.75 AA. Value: 32.96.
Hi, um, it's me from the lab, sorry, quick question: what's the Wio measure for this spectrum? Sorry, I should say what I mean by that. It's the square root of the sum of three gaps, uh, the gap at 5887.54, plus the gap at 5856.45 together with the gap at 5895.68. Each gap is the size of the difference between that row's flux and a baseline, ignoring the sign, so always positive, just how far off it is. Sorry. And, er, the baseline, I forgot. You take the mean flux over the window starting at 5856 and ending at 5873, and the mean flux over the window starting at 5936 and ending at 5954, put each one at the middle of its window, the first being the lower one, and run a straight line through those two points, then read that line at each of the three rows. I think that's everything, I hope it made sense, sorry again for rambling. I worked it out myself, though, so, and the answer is 3.23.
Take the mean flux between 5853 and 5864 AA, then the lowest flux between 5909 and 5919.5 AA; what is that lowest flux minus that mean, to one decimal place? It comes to -2.1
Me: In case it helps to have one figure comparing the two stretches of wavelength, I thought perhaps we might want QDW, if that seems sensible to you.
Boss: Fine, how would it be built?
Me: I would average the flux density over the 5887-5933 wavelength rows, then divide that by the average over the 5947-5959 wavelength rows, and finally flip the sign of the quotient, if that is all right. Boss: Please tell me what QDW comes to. -0.98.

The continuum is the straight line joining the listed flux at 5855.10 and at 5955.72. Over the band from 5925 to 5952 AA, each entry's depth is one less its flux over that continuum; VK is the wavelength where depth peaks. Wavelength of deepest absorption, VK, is 5939.28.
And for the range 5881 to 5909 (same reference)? 5888.90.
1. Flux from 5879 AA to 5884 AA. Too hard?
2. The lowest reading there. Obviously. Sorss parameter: 32.82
